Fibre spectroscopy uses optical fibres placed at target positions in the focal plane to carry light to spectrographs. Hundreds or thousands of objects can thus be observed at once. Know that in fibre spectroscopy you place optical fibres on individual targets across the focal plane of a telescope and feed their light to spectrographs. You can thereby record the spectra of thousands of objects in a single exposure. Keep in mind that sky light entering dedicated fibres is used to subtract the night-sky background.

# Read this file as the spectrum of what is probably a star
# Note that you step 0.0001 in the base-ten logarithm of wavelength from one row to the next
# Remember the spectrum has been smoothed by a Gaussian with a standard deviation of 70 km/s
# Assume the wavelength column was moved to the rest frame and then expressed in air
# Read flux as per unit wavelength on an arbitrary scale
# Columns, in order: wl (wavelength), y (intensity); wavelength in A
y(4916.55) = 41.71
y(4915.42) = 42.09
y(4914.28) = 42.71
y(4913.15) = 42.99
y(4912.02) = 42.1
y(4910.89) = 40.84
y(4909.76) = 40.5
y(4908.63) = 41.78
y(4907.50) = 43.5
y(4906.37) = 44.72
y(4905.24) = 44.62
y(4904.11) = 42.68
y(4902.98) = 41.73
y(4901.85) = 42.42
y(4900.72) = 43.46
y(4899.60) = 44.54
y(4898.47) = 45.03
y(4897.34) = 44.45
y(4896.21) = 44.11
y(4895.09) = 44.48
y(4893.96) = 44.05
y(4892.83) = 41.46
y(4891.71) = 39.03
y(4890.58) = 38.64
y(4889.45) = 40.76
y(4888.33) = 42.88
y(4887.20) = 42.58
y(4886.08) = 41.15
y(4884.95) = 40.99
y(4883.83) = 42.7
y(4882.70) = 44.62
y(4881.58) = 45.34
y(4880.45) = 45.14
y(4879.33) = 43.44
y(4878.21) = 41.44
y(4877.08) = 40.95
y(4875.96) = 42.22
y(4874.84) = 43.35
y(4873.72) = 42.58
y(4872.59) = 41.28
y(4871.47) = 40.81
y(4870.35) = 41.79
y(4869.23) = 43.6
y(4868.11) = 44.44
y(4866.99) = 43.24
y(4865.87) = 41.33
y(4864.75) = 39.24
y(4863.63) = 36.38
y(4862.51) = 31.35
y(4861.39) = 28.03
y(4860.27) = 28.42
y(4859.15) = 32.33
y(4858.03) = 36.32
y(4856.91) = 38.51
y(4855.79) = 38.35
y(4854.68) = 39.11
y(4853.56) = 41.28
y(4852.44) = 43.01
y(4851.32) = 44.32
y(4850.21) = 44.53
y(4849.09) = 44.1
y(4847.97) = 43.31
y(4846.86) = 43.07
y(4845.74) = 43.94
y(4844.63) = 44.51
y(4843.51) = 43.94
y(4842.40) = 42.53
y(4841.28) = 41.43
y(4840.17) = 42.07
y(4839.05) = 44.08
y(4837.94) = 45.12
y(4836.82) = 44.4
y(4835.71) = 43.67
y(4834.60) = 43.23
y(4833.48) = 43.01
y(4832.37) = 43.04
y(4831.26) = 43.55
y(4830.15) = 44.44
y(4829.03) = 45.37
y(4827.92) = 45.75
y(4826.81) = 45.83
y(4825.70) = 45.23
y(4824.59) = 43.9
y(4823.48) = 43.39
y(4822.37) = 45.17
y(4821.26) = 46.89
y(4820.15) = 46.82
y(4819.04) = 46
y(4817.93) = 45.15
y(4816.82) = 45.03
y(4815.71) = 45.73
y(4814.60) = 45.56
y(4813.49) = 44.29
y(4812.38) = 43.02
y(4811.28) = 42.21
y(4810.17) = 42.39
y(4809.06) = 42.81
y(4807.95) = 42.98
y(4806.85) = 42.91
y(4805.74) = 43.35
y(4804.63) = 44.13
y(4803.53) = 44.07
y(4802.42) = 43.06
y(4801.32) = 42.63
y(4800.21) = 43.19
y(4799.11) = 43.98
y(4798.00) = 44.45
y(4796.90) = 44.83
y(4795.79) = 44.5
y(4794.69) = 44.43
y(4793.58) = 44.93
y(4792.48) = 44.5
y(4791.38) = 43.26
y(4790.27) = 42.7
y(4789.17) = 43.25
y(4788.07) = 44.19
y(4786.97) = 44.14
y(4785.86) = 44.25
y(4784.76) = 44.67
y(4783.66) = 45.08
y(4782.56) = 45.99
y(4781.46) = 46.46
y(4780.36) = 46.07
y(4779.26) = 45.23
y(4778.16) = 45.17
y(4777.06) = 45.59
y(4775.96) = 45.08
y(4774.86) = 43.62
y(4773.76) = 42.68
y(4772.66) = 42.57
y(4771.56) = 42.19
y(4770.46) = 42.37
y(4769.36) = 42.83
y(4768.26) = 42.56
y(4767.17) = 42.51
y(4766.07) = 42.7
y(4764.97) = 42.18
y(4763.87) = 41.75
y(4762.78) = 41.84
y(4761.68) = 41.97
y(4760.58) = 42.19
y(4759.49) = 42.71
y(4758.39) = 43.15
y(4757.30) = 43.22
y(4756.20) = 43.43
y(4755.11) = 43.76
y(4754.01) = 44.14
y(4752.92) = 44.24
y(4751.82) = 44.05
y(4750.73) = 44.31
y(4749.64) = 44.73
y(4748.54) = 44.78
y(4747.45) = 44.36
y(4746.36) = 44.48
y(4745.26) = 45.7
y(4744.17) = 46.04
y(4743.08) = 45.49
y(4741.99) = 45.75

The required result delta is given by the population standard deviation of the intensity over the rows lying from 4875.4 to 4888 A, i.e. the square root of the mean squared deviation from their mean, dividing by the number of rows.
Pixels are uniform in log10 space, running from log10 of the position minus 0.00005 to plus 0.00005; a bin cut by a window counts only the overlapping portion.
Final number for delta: 1.58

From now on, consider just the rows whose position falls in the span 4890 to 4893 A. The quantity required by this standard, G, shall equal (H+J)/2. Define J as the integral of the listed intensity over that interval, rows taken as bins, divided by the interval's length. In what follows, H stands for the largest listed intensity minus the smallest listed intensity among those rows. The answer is 21.1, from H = 2.8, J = 39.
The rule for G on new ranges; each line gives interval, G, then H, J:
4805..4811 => 21.9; 1.0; 43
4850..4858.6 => 24.4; 8.2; 41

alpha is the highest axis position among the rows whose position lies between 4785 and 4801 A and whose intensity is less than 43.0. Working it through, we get 4790.27 A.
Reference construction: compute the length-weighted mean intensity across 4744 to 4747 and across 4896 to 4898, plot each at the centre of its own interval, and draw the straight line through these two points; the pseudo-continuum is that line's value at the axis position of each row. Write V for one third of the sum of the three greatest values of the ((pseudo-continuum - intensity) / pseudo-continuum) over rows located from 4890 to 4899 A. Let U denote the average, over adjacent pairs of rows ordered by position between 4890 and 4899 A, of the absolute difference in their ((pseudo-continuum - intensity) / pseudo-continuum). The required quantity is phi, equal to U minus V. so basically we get -0.08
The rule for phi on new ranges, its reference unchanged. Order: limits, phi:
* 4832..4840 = -0.02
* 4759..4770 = -0.07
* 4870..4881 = -0.05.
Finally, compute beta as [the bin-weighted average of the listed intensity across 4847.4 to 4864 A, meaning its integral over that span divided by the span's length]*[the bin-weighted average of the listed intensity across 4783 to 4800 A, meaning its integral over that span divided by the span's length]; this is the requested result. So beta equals 1679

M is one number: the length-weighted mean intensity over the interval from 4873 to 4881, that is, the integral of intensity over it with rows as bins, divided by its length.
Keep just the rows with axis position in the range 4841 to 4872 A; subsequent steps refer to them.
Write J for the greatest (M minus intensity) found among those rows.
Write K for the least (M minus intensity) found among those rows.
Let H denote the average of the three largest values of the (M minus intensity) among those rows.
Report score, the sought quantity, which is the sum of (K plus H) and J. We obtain 26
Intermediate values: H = 13.4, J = 14.7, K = -1.8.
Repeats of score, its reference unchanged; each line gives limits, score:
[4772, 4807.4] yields -4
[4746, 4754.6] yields -5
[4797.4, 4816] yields -2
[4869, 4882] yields 1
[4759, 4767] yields 2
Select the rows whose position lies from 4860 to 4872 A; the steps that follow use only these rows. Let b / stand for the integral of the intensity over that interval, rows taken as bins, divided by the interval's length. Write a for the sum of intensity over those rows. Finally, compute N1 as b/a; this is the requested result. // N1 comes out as 0.0915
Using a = 419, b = 38.3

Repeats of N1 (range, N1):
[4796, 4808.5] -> 0.0910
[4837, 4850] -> 0.0910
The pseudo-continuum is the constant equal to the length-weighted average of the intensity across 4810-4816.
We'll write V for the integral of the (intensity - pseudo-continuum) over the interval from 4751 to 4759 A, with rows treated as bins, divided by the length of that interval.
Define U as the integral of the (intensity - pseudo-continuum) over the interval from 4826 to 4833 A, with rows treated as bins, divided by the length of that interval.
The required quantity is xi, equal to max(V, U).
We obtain 0.8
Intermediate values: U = 0.8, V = -0.16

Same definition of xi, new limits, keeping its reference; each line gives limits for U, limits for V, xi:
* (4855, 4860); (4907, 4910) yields -1.8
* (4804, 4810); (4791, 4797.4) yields 0.5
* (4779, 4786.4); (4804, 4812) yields 1.5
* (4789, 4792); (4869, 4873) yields -0.8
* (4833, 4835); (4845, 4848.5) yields -0.4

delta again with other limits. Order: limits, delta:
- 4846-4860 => 3.65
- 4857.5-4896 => 4.41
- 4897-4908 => 1.08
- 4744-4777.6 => 1.20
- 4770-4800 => 1.14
